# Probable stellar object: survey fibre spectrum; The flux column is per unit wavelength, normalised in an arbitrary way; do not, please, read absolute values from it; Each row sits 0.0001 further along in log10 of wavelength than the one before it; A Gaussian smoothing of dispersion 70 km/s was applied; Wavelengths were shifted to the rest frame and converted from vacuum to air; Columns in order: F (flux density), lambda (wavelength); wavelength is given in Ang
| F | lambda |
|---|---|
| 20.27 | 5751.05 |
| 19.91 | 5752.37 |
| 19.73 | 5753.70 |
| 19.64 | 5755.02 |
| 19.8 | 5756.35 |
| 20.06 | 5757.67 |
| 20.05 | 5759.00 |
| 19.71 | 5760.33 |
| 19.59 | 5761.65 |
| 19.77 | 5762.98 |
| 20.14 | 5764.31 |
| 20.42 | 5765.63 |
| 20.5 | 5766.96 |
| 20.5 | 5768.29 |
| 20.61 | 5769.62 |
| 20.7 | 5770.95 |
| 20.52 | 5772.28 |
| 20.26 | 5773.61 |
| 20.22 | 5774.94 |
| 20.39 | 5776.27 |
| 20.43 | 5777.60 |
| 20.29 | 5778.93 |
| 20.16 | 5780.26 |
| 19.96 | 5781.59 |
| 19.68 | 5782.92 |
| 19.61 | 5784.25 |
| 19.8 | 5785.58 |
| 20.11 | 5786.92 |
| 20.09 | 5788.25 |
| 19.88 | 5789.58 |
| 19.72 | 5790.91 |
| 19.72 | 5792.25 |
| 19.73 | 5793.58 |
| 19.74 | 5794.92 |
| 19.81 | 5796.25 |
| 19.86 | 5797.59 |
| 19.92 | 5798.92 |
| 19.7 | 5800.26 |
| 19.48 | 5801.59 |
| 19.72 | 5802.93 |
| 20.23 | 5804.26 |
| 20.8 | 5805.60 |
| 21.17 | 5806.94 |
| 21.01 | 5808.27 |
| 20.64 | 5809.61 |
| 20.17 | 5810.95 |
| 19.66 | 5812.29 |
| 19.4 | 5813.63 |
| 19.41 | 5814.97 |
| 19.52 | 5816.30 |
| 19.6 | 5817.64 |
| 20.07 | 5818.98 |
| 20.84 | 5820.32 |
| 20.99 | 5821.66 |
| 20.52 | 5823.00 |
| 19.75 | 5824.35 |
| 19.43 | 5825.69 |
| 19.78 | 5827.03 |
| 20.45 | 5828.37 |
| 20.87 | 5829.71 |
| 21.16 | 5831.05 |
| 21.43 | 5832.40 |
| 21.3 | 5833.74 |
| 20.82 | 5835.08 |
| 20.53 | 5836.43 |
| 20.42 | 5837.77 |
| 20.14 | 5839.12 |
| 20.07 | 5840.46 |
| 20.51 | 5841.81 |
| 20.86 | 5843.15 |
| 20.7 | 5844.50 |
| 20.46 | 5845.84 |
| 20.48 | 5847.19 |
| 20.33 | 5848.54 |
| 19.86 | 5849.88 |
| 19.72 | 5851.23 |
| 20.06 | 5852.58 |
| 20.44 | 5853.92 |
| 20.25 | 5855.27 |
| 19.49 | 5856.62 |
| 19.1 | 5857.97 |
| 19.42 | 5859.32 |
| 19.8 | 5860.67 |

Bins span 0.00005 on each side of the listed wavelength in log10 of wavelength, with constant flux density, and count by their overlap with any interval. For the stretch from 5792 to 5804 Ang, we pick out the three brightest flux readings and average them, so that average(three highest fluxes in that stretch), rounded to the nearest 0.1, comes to 19.9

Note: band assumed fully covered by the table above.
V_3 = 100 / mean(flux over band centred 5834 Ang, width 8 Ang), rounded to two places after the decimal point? 4.77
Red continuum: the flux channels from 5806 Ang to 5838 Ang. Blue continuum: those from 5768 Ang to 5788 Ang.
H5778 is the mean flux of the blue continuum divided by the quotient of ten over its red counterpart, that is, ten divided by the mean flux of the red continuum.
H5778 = 41.2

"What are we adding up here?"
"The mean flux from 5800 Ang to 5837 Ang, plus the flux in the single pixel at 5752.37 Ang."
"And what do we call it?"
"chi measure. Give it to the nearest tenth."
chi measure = 40.2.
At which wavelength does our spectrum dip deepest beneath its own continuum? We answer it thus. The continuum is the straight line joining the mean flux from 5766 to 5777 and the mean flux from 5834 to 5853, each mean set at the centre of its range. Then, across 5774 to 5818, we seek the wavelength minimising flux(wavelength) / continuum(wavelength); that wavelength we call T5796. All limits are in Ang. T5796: 5813.63 Ang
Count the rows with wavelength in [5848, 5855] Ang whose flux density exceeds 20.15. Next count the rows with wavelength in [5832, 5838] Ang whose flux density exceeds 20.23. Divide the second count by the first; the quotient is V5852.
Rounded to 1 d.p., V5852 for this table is 2.5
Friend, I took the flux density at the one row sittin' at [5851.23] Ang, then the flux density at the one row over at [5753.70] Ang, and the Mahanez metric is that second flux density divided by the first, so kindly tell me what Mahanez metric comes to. 1.00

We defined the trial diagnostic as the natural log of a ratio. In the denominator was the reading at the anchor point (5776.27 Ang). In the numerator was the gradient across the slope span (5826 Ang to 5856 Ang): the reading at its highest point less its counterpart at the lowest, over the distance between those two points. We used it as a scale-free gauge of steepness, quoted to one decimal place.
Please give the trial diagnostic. -7.1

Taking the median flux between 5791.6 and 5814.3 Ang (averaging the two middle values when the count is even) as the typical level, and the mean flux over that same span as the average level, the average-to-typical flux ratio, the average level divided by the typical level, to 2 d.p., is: 1.01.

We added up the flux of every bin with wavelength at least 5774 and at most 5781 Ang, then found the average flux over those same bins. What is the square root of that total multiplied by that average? 45.4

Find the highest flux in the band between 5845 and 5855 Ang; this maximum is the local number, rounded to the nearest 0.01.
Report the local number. 20.48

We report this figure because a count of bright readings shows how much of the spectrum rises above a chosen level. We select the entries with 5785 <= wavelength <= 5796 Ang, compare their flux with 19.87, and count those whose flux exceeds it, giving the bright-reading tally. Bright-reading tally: 3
